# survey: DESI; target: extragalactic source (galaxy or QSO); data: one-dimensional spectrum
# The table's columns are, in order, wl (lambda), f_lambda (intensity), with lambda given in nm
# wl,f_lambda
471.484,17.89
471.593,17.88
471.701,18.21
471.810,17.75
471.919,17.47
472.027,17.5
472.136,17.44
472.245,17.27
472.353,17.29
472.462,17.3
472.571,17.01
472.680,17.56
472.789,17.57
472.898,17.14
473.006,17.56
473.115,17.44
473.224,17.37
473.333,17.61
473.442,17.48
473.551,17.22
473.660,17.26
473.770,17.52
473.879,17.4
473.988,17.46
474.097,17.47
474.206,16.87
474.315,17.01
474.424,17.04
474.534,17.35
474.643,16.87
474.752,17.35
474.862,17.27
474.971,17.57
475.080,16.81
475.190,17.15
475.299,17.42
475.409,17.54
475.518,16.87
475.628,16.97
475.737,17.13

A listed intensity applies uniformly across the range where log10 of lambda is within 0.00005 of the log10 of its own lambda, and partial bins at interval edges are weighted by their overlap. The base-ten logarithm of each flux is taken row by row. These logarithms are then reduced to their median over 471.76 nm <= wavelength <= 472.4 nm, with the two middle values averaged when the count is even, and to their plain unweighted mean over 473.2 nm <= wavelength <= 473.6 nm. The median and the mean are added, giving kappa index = 2.483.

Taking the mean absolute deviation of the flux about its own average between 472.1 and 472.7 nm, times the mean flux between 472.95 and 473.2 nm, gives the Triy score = 2.2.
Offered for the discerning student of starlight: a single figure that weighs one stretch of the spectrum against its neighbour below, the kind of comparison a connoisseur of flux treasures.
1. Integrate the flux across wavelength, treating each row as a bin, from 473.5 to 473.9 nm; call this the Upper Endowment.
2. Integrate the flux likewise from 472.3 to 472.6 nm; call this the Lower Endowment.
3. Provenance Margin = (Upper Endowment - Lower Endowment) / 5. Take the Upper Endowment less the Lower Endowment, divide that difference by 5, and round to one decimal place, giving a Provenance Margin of 0.4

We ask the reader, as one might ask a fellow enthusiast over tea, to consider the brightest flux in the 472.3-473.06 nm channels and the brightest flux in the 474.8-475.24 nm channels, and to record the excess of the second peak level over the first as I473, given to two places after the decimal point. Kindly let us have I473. 0.00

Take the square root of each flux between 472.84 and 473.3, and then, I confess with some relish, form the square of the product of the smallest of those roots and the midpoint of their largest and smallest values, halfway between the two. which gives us 297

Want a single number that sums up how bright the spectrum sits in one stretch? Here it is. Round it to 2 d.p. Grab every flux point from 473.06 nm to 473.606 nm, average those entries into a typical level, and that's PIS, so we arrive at 17.42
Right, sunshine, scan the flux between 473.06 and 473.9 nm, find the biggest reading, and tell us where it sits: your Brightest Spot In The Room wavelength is 473.333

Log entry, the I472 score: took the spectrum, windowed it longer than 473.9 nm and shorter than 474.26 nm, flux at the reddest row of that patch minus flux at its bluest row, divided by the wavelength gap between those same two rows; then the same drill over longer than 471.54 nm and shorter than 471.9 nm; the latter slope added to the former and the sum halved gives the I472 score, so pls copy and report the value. -1.7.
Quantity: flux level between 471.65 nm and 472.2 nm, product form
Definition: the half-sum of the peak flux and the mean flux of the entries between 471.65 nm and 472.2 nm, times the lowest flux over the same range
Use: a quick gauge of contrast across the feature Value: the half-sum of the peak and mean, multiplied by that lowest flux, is 313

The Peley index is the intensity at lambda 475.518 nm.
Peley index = 16.87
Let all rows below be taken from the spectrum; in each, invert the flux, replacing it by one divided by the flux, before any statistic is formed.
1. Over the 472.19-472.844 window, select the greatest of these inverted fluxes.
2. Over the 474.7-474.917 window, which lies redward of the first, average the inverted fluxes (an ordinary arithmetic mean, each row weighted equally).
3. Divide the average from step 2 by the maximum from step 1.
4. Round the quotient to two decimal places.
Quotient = 0.98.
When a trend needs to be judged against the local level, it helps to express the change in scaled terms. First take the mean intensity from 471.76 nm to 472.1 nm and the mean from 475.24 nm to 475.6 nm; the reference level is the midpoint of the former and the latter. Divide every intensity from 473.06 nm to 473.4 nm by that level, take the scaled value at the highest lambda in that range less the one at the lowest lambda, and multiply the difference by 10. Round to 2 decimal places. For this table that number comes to 0.10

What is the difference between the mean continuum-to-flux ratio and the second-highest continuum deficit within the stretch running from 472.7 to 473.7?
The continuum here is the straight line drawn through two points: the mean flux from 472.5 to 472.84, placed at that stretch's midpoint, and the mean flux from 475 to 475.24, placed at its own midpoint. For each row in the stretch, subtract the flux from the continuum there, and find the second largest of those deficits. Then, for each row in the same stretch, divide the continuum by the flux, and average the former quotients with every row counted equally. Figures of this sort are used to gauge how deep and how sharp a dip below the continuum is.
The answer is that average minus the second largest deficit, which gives 0.98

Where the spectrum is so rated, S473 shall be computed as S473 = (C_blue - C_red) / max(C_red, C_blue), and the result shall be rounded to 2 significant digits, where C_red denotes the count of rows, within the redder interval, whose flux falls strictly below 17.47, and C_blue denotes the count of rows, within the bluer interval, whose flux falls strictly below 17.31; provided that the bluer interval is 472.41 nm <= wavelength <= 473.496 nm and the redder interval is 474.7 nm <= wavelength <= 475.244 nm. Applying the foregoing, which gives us -0.25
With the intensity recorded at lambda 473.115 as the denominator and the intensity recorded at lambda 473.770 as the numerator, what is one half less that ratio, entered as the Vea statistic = -0.505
